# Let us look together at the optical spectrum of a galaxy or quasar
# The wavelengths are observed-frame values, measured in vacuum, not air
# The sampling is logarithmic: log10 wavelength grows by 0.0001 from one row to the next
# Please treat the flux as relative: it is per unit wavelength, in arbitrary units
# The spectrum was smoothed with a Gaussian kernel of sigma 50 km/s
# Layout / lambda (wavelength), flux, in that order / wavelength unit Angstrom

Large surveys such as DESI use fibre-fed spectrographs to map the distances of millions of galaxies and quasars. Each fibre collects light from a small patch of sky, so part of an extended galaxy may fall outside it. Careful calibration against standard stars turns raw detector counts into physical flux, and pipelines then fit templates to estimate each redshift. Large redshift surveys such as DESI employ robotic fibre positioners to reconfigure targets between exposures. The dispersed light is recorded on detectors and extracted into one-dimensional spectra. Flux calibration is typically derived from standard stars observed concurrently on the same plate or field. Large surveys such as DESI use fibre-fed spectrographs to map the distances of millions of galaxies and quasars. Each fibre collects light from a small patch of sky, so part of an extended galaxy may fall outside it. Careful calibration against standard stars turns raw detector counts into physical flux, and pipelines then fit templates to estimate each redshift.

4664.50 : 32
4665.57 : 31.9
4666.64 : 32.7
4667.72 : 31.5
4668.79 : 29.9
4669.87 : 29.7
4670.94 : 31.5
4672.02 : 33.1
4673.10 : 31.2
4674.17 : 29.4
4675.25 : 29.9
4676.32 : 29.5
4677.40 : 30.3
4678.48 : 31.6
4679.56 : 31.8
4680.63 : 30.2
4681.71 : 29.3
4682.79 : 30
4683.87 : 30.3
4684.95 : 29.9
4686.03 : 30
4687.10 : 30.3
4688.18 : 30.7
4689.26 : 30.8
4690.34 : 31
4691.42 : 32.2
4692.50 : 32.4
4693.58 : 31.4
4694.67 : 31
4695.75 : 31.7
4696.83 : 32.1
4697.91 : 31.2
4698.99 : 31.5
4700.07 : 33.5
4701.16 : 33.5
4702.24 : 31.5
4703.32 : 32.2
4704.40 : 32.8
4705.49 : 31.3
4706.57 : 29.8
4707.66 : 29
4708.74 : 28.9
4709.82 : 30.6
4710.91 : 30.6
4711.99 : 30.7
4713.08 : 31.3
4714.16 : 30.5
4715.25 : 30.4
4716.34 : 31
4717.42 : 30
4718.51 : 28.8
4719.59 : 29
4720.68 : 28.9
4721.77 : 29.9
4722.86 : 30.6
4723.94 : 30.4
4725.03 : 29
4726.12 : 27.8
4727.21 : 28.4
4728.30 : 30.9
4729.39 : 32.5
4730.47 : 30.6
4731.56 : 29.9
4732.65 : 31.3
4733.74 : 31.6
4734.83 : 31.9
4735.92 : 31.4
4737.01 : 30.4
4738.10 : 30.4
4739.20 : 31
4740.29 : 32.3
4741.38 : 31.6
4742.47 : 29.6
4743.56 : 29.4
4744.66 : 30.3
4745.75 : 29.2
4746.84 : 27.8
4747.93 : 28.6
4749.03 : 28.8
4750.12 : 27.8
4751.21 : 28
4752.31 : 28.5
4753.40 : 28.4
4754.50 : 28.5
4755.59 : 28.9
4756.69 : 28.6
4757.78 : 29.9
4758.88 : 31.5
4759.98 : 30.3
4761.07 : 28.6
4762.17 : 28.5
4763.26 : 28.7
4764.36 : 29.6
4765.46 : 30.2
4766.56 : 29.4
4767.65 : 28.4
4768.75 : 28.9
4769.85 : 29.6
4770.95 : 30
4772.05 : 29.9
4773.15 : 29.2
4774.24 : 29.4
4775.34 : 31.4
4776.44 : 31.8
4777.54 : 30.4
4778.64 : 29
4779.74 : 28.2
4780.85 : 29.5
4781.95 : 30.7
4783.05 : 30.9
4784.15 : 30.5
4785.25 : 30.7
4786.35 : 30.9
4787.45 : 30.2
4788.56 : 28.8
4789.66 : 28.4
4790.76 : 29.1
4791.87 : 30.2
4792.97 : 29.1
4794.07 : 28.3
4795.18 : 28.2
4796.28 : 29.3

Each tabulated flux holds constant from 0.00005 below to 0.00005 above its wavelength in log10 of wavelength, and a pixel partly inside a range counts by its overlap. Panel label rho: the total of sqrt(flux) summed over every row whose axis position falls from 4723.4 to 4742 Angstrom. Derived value 94.1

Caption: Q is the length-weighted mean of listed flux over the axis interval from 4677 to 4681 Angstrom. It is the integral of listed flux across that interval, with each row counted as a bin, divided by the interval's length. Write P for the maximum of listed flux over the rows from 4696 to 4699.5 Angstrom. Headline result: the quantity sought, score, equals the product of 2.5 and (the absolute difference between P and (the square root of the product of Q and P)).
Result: 1.3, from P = 32.1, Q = 31.0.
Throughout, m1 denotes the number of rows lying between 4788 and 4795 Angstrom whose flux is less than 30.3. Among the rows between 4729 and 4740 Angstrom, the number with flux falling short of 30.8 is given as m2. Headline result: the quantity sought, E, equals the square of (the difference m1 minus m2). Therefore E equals 4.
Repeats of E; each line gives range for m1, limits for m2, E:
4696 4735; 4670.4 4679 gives 64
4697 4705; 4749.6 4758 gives 64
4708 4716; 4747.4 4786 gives 900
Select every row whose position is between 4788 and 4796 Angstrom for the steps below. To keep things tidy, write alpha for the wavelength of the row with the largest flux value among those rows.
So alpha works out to 4791.87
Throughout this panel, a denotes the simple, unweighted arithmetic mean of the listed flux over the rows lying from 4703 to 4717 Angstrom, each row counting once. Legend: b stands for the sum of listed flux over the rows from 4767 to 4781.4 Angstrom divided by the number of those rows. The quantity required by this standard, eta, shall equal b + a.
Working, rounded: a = 30.7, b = 29.7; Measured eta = 60.4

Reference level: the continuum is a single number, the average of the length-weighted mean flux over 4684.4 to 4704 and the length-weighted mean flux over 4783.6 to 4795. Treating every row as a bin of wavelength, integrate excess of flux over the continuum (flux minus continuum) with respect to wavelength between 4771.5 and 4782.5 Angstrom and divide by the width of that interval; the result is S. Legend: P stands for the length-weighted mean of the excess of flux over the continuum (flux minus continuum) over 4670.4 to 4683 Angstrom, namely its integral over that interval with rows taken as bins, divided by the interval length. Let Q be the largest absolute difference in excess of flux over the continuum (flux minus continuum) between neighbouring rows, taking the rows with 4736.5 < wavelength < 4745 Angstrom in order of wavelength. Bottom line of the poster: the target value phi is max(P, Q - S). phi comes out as 2.59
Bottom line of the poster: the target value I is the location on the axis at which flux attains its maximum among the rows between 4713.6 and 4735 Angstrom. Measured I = 4729.39 Angstrom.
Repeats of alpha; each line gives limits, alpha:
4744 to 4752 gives 4744.66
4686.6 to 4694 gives 4692.50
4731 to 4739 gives 4734.83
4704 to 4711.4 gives 4704.40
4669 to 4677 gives 4672.02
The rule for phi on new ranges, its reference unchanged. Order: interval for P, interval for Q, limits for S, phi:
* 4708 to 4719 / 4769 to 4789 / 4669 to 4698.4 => 1.72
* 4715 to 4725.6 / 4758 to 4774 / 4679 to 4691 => 1.83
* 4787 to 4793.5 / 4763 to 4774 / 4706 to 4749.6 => 1.42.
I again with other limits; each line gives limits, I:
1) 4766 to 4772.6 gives 4770.95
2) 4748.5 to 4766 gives 4758.88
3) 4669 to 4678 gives 4672.02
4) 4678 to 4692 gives 4691.42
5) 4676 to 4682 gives 4679.56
